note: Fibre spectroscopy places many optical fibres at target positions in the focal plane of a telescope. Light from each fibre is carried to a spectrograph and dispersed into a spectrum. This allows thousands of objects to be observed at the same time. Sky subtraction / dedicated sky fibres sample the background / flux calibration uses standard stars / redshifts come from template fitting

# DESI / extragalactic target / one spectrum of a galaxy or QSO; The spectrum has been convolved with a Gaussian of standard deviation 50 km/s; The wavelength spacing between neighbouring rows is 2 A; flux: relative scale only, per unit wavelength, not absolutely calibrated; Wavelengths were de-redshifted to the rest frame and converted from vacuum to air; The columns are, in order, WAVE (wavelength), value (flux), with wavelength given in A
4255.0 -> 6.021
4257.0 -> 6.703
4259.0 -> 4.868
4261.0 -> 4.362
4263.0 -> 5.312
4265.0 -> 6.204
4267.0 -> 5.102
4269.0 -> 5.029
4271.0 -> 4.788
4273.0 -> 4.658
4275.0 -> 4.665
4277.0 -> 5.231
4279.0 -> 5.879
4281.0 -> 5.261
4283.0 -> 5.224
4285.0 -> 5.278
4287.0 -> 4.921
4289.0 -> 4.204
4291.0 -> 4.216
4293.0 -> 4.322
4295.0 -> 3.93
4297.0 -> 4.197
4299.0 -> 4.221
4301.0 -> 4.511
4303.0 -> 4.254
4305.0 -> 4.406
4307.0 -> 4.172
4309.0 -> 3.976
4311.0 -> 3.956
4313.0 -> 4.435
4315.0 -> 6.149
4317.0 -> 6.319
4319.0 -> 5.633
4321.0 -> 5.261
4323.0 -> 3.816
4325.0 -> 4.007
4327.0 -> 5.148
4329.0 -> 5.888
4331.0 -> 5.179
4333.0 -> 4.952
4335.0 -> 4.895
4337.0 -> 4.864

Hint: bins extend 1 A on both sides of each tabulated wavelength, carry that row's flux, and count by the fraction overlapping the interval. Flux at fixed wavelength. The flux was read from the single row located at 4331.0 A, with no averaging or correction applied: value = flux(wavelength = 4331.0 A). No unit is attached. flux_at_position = 5.179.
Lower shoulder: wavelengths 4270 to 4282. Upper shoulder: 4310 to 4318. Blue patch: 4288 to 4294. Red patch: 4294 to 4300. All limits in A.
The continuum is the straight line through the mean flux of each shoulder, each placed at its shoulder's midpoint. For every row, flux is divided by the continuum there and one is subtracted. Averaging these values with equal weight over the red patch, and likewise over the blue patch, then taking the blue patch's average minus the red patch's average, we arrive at 0.03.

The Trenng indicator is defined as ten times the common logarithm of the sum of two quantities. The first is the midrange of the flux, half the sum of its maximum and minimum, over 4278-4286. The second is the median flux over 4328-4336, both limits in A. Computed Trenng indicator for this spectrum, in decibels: 10.3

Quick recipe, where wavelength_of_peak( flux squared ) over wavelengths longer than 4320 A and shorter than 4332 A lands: 4329.0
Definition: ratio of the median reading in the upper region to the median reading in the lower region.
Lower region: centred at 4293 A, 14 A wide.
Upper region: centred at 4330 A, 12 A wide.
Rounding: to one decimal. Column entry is 1.2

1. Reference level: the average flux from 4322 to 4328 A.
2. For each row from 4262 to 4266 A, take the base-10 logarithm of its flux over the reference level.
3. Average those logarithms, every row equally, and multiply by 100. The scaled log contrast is 12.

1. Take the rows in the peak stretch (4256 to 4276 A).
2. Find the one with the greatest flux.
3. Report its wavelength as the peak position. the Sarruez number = 4257.0 A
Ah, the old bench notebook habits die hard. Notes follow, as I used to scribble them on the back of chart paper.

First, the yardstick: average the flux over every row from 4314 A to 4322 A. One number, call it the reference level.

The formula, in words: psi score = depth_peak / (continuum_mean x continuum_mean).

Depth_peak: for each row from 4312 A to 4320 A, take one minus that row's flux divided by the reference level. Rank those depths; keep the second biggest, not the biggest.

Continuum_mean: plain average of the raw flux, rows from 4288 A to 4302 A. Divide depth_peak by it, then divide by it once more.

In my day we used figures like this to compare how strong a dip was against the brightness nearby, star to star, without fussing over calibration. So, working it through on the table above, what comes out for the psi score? 0.0020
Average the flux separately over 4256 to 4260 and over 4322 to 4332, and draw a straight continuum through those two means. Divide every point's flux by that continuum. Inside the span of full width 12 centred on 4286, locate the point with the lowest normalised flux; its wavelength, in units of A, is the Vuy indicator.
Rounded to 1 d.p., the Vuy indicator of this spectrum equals 4289.0 A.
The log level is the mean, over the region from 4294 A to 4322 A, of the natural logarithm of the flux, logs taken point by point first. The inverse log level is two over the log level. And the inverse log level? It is 1.31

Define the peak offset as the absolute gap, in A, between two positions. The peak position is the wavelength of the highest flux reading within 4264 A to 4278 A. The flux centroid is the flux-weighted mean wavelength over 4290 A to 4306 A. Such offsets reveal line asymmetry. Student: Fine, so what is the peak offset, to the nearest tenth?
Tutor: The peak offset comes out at 33.1 A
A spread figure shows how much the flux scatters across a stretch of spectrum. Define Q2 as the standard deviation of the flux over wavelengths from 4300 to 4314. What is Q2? 0.2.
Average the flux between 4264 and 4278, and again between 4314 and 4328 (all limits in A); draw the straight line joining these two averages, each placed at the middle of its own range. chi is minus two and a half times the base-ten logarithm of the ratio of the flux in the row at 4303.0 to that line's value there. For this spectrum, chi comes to 0.21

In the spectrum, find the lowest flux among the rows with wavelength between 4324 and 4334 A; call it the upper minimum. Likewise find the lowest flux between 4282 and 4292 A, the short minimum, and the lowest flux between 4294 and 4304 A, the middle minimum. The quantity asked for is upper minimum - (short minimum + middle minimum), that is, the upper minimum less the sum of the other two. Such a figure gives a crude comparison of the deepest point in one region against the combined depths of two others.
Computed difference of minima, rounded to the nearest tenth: -4.1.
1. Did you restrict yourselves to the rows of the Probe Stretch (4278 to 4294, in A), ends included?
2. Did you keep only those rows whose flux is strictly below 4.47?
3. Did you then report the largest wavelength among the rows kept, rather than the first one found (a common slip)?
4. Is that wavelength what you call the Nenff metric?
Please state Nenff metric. 4293.0 A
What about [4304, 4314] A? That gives 4313.0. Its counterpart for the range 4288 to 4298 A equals 4297.0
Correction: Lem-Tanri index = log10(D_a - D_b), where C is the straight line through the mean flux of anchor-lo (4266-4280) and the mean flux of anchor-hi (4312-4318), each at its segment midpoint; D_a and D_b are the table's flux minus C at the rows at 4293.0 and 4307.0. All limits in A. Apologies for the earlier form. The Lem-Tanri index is -0.5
